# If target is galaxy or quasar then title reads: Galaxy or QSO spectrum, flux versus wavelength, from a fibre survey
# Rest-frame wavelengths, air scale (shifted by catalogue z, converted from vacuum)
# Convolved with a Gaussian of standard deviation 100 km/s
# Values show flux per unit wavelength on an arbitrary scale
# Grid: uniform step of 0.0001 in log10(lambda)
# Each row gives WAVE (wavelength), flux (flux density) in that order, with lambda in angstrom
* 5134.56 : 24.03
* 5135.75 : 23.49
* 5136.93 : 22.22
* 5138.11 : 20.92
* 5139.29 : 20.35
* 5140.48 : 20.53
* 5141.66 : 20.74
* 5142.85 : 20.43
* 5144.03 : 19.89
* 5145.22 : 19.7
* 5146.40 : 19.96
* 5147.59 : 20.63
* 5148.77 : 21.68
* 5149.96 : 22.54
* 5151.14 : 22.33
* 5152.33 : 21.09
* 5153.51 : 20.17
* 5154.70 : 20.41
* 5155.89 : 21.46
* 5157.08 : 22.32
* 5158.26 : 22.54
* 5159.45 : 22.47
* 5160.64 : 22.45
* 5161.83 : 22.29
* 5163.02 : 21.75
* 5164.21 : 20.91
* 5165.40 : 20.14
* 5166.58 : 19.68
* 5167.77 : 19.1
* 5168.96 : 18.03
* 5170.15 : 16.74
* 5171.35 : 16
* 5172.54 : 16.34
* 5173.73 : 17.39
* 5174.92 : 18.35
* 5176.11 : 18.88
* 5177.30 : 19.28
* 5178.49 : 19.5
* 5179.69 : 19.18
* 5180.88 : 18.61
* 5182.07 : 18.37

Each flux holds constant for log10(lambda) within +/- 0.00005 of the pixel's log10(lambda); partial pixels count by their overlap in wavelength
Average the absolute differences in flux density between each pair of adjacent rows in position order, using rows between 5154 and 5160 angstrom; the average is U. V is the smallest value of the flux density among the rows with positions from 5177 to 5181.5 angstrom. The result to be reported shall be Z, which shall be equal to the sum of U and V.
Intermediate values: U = 0.55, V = 18.61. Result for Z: 19.2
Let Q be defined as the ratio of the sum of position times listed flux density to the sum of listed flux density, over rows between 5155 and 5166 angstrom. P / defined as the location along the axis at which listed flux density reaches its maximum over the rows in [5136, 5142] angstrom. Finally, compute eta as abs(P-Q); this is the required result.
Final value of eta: 23.6 angstrom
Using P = 5136.93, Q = 5160.6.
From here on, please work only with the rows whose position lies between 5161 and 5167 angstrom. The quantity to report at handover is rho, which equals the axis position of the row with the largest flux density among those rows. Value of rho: 5161.83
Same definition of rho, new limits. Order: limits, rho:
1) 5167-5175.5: 5167.77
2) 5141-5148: 5141.66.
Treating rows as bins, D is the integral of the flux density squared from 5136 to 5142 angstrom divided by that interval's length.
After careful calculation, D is 447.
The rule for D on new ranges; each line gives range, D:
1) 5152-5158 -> 449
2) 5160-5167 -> 453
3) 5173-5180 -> 350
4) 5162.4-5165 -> 451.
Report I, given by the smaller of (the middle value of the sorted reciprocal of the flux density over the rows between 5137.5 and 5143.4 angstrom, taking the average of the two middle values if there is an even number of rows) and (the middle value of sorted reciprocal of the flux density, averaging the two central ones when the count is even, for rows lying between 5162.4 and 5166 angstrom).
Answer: 0.048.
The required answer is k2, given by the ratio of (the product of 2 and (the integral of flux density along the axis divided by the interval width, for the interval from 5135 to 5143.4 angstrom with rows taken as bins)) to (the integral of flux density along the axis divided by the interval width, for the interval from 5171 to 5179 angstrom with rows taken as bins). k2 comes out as 2.4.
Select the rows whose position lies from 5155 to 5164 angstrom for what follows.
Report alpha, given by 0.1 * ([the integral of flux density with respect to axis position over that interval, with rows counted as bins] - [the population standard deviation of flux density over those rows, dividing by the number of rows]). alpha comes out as 19.81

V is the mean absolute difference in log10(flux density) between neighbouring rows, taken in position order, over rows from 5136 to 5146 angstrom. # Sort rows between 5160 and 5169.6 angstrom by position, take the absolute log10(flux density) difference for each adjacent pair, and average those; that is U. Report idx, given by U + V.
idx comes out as 0.023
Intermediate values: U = 0.014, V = 0.0098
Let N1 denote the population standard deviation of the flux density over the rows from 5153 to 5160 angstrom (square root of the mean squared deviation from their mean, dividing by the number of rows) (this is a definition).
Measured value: 0.97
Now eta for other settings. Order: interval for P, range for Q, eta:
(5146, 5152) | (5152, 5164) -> 7.8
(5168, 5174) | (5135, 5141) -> 30.9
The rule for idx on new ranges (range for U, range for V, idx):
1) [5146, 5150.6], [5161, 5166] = 0.032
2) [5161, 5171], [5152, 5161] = 0.028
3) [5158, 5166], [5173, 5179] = 0.021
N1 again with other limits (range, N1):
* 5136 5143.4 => 0.64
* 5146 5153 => 0.91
